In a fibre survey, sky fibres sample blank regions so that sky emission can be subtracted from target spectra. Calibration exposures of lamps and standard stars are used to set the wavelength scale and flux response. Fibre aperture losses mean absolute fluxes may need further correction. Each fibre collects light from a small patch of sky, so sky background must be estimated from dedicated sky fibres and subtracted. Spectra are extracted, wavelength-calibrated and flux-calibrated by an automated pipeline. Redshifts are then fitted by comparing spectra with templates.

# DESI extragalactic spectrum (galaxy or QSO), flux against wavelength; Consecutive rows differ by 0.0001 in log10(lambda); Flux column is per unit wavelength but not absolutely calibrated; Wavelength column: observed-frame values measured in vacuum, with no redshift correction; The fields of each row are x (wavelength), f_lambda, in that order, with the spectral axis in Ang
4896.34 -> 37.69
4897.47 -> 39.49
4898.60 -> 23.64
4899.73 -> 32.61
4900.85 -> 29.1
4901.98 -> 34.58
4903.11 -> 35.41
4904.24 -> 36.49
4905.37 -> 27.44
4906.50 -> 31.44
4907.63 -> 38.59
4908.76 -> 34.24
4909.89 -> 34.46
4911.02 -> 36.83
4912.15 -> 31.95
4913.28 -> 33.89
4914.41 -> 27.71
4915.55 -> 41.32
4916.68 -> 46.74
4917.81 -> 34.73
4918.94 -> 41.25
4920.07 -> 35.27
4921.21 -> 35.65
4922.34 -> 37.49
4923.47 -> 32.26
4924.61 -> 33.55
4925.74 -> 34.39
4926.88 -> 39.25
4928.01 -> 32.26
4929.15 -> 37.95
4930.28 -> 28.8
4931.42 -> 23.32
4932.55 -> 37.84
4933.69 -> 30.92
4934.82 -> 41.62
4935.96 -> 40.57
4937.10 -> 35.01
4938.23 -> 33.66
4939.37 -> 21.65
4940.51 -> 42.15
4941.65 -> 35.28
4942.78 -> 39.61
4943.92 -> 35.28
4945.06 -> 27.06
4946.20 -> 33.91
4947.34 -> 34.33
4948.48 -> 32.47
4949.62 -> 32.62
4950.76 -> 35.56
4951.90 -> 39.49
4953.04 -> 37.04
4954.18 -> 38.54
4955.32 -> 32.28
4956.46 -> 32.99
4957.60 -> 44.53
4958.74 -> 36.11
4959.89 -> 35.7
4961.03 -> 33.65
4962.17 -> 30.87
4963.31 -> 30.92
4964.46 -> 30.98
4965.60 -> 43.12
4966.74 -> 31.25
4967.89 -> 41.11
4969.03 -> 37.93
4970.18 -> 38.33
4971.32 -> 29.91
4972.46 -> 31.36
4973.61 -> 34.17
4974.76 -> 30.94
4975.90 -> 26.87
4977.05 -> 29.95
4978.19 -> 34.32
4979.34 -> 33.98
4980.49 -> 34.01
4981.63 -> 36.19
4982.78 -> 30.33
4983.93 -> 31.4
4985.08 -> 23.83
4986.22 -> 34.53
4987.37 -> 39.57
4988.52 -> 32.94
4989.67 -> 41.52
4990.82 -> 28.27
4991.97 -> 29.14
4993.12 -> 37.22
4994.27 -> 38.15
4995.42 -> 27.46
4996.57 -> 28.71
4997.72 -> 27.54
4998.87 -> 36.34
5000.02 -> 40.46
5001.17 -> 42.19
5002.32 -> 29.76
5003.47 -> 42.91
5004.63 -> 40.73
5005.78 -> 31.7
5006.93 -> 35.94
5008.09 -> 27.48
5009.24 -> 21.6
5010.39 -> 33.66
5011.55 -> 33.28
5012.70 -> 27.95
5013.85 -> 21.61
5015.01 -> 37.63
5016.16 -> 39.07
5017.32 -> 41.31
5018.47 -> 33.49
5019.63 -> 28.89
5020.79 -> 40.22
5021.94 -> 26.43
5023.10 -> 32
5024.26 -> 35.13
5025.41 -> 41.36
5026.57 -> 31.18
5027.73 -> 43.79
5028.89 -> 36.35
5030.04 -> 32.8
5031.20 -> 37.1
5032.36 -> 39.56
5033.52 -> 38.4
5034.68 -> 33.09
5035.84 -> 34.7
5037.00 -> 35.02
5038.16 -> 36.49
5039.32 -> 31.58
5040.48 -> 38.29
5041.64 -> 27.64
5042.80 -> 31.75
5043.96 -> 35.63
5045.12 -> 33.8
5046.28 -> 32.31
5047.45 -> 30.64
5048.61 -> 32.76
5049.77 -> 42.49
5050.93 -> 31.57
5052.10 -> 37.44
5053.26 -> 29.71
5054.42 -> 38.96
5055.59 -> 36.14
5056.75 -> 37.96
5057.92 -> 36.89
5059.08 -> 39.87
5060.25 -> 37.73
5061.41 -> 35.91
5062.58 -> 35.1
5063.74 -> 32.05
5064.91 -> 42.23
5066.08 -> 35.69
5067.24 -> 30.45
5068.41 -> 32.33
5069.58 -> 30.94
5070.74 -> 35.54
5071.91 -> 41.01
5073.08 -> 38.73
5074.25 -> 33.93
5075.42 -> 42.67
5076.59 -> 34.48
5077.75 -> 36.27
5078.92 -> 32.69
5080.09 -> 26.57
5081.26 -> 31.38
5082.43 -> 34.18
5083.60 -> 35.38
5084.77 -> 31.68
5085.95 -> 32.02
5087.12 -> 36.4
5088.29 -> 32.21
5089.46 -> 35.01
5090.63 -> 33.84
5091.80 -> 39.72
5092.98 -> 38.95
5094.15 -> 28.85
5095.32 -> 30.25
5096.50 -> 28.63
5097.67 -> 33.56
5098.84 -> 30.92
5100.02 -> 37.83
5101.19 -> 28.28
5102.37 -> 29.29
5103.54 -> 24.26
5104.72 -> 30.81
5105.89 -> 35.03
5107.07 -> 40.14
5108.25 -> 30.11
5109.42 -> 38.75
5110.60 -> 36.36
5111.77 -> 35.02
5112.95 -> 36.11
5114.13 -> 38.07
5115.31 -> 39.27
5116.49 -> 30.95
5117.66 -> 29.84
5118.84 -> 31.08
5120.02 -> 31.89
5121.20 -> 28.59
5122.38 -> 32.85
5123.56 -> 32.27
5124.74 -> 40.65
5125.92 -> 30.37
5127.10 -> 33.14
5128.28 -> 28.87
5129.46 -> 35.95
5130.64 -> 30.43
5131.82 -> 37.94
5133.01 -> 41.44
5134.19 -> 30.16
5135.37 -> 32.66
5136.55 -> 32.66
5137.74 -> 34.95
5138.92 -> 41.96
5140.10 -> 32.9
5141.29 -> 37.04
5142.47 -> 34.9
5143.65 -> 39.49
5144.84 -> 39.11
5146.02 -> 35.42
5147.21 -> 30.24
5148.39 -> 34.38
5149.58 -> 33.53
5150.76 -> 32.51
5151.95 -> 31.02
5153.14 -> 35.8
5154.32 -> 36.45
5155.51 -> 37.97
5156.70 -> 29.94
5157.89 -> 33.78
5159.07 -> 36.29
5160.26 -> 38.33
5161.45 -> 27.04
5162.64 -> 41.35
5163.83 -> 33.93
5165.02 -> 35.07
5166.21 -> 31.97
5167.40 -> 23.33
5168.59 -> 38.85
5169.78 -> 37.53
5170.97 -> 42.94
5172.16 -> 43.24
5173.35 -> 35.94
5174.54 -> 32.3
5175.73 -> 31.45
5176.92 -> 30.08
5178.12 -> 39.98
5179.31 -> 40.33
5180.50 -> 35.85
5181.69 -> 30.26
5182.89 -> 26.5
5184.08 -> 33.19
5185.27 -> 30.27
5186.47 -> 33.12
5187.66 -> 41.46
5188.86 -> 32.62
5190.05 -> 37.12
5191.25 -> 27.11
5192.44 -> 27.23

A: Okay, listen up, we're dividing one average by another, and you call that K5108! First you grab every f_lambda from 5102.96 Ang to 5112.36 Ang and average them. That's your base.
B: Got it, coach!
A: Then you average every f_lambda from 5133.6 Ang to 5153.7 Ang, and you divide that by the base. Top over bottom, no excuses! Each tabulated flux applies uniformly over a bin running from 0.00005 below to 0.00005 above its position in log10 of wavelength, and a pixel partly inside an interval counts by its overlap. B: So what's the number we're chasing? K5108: 1.02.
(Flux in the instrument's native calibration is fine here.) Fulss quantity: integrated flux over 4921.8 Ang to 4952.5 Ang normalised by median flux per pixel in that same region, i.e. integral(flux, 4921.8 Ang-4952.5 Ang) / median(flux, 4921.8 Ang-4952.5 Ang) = 30.69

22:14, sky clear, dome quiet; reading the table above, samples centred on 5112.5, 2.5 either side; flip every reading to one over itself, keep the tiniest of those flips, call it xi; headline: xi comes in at 0.0263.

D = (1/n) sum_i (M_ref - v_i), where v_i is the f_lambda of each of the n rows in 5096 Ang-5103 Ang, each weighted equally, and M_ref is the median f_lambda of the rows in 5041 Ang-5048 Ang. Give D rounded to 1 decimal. 0.6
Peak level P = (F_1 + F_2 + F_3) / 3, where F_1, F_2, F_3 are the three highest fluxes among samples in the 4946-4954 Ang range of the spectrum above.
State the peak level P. 37.4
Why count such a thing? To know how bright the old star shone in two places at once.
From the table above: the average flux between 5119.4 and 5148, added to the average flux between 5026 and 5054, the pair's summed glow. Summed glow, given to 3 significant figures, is 69.2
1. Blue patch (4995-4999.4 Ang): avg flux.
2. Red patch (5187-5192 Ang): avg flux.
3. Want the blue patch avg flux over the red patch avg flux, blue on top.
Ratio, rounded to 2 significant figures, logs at 0.87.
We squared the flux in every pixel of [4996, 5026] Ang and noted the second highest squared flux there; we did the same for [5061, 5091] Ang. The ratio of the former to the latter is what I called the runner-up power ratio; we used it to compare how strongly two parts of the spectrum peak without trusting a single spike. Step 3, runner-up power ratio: 1.00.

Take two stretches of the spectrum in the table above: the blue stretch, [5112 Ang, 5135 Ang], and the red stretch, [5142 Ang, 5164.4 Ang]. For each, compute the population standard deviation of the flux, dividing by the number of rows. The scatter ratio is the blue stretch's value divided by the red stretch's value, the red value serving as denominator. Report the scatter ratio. 1.1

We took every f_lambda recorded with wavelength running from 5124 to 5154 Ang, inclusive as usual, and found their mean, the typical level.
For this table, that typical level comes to 34.7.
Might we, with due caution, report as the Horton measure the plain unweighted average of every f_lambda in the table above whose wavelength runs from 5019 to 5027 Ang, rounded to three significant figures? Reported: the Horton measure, 33.6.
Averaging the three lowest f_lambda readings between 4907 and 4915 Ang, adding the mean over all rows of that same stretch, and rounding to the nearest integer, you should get 65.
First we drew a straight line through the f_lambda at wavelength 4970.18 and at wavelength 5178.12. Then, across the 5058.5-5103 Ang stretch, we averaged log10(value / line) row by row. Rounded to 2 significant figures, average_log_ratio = -0.061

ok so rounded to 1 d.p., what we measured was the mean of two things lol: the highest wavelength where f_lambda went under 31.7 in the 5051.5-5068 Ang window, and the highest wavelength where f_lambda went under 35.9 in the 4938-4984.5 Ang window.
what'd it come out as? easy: 5025.6 Ang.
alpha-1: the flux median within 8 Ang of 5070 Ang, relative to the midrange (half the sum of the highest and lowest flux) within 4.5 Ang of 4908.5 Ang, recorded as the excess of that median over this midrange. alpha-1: 2.3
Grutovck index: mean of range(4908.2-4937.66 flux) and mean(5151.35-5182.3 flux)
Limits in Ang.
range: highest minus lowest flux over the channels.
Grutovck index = 29.2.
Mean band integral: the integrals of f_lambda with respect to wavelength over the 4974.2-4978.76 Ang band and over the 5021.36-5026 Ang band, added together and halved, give 148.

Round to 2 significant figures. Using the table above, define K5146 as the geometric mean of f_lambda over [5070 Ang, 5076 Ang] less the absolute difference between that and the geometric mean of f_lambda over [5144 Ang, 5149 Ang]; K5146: 35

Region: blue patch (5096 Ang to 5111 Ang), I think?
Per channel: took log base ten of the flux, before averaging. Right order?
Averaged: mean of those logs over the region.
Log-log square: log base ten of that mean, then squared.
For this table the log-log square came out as 0.0319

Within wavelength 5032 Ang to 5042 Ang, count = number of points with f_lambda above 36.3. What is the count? 4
